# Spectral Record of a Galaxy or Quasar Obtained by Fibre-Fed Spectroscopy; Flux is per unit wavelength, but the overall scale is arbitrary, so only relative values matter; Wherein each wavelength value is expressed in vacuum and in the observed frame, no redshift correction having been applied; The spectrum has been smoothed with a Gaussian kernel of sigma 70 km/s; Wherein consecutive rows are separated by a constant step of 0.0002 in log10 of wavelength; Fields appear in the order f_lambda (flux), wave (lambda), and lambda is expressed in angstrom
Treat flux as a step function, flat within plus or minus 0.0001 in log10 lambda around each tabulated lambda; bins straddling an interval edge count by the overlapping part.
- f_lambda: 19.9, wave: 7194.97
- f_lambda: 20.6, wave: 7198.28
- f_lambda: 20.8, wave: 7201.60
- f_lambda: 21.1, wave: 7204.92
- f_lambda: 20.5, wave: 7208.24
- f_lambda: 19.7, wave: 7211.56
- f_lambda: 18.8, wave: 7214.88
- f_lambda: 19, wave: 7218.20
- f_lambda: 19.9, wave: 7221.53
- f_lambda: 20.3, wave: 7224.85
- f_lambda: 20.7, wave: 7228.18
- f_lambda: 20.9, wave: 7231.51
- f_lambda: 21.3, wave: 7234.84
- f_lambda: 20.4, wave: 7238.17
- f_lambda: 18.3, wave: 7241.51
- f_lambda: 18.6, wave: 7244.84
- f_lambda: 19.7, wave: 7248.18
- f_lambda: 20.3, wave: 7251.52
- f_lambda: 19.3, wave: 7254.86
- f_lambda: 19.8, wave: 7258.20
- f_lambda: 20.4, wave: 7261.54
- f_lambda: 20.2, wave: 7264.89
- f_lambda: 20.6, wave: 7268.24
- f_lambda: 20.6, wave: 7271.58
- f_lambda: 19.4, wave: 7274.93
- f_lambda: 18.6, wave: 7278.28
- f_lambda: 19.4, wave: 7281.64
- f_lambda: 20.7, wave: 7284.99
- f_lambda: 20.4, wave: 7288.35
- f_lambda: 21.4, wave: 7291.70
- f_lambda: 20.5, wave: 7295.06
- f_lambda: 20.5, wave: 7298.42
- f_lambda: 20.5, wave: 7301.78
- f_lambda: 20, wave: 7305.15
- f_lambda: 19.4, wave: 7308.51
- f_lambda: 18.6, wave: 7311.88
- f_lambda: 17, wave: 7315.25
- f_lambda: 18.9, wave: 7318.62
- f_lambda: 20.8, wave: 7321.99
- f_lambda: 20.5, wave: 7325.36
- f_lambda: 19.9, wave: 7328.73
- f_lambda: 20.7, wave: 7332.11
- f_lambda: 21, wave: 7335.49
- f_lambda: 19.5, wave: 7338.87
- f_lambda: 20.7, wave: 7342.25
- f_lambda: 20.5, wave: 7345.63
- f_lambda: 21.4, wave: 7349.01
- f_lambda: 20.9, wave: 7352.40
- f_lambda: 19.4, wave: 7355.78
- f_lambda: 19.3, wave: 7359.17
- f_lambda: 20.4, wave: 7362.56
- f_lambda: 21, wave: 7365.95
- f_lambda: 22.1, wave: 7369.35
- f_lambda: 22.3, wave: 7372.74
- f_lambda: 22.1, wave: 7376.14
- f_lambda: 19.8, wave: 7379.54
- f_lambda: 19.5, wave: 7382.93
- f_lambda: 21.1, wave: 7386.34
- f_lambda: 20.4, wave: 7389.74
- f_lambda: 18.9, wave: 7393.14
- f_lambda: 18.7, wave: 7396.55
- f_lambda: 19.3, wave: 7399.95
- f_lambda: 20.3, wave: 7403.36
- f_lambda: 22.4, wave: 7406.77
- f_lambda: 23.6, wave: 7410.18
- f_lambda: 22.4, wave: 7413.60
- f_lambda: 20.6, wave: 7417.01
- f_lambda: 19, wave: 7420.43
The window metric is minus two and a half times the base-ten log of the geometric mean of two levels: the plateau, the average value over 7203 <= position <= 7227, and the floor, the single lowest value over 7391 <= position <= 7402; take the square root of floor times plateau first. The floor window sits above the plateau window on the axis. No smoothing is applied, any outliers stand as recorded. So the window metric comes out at -3.21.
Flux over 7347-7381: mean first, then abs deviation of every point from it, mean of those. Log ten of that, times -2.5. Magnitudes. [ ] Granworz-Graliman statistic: 0.10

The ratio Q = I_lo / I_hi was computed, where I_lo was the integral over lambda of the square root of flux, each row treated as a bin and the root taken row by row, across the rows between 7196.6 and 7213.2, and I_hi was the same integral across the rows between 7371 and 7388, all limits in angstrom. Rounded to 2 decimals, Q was 0.97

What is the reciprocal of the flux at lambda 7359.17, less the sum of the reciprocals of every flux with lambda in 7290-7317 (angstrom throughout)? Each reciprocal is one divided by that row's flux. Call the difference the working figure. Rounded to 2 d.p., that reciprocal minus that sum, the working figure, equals -0.36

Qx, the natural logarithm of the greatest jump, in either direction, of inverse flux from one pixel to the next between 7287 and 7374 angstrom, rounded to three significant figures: -5.13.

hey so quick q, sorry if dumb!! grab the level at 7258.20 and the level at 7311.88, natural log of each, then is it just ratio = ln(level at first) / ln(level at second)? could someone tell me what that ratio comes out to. 1.02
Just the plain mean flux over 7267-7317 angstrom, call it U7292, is 19.8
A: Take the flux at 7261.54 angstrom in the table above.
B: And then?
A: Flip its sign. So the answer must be -20.4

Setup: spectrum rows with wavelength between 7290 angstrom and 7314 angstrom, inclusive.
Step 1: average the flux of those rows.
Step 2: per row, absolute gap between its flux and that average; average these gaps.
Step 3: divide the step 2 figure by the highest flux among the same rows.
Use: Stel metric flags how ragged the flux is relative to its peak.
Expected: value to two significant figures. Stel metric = 0.032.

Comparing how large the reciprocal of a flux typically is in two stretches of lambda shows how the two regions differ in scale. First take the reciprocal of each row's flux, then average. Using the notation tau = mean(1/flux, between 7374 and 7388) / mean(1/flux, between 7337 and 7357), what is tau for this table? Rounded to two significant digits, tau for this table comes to 0.99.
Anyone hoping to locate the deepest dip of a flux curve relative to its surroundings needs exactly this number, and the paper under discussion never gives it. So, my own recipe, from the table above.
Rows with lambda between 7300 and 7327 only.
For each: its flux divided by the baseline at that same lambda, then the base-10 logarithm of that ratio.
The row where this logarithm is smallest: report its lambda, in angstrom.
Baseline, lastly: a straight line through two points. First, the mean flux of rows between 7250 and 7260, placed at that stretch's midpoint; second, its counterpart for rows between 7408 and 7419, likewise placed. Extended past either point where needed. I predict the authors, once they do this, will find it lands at 7315.25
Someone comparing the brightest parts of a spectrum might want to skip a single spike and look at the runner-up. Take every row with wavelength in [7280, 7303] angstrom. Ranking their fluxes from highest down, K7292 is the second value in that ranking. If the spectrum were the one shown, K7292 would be 20.7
